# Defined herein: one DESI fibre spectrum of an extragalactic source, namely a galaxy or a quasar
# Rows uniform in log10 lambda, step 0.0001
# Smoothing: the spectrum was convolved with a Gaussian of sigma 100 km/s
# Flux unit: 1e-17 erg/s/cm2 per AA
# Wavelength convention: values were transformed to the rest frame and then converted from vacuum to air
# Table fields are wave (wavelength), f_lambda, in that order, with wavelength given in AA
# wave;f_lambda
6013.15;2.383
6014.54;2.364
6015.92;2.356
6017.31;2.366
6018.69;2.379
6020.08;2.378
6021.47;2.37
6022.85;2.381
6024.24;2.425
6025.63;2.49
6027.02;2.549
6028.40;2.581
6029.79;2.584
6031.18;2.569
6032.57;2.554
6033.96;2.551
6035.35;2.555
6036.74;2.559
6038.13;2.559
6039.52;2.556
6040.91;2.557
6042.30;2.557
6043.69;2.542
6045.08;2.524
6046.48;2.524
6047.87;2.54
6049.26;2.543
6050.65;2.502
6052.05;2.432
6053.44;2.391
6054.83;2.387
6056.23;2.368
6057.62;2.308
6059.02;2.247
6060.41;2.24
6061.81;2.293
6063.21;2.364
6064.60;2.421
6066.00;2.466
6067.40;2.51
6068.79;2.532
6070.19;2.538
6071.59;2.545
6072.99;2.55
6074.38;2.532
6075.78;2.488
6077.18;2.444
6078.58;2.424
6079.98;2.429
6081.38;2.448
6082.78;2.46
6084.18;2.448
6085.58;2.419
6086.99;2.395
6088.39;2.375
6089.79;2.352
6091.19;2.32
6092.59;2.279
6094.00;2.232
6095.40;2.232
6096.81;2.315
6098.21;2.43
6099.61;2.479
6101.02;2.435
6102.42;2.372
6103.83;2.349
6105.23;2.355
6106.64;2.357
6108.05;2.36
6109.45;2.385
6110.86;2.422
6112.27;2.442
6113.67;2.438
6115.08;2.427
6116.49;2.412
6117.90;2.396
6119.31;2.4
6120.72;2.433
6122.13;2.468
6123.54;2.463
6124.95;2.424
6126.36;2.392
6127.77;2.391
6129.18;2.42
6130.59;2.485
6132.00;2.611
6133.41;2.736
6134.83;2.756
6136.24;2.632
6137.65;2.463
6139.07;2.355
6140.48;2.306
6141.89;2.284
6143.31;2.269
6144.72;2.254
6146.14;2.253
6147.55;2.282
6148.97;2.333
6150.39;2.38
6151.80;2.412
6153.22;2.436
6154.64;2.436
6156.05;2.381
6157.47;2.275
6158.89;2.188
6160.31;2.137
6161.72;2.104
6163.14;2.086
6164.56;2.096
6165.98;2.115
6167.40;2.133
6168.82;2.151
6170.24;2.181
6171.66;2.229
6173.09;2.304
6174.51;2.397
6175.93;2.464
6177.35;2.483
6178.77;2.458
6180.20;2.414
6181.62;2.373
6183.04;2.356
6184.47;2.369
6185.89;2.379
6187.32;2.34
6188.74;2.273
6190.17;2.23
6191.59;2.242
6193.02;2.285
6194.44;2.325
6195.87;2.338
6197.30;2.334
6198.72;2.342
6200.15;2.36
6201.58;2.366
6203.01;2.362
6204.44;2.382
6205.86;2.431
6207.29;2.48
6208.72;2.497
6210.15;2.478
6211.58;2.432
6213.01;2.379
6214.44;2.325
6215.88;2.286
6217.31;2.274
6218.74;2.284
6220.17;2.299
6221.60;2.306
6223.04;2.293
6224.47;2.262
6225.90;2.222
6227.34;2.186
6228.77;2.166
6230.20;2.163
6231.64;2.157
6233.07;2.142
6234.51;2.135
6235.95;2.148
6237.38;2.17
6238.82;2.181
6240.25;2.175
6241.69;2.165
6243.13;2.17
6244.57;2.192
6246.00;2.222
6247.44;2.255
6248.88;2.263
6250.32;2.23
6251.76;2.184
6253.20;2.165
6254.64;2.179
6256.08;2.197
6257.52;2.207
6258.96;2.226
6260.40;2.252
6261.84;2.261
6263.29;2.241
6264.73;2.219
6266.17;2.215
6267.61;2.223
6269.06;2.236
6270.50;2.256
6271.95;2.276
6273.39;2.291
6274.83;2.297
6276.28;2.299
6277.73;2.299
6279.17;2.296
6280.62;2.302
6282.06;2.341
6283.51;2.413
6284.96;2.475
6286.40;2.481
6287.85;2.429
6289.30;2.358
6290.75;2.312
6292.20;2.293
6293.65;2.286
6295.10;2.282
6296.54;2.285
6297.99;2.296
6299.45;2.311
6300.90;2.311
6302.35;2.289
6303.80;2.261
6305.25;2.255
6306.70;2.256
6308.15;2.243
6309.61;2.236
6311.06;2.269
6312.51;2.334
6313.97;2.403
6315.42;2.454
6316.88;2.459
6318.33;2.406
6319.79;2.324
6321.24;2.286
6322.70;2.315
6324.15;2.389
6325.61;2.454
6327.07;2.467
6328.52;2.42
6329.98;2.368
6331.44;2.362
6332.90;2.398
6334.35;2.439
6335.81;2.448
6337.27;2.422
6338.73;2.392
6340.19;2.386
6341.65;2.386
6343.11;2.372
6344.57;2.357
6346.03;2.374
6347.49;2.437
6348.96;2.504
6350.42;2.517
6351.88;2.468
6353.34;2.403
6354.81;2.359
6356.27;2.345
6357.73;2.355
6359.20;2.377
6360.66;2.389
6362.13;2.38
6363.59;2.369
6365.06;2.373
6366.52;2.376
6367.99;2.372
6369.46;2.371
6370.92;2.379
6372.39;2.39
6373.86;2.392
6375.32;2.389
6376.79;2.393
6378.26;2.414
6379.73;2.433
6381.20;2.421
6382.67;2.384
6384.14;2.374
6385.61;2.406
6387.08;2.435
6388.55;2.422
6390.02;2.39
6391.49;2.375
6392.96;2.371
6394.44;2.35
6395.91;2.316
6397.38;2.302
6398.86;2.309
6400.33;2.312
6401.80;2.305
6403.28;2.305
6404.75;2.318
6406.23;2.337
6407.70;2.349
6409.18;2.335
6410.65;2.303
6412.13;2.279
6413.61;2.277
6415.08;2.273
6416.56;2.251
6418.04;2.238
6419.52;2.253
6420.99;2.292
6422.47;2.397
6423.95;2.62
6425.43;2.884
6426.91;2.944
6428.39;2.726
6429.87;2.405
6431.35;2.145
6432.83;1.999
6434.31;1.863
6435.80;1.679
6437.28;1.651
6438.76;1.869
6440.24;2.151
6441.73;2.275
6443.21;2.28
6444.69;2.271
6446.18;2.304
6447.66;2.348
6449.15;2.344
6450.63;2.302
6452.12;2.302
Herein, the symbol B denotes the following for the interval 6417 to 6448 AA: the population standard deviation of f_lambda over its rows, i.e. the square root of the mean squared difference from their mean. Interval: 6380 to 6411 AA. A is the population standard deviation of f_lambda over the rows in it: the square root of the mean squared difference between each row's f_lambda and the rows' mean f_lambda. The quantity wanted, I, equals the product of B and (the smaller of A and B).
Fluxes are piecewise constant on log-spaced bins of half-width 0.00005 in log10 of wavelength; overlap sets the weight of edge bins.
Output 0.014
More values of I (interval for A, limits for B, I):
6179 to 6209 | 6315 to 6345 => 0.002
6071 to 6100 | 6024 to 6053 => 0.002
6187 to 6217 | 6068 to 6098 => 0.007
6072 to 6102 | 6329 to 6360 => 0.002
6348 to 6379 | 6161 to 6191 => 0.006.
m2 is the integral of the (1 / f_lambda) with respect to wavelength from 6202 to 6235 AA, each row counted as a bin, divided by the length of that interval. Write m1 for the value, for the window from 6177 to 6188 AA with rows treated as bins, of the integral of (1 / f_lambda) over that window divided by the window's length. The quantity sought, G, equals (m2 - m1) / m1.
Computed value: 0.04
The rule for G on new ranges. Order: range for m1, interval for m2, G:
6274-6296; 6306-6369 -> -0.02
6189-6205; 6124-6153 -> -0.04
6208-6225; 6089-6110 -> 0.00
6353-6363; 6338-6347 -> 0.00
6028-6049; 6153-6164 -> 0.14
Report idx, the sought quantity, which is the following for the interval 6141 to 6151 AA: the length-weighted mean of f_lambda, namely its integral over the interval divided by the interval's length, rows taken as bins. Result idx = 2.29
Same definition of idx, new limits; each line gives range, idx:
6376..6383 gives 2.41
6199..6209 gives 2.40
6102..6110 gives 2.36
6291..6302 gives 2.30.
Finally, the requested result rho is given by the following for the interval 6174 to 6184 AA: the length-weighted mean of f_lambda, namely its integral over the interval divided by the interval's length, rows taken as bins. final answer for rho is 2.42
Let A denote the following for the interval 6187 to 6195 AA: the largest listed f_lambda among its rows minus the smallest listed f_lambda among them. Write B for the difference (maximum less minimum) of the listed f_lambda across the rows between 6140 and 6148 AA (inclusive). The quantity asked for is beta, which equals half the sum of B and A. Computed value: 0.08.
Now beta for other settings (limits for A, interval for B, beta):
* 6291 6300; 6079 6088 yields 0.05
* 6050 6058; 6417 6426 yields 0.42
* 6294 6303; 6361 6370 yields 0.02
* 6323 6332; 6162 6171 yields 0.10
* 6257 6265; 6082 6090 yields 0.08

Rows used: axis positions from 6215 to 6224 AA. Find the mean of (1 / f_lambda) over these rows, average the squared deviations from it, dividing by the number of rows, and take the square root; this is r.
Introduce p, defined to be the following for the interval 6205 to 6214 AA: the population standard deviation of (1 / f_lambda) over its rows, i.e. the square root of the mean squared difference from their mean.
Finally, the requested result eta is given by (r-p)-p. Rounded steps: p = 0.0067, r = 0.0020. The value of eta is -0.011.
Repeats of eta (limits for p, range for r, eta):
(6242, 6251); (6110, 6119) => -0.011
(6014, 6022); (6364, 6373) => -0.002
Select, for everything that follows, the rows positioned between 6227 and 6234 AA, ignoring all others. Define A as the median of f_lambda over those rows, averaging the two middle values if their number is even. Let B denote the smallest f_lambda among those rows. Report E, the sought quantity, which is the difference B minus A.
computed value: -0.021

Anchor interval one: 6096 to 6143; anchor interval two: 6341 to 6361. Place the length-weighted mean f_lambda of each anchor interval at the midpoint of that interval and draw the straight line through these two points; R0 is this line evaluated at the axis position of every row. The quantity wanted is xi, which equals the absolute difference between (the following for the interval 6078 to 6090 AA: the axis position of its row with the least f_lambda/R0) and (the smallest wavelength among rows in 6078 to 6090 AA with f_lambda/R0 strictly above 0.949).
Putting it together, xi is 11.2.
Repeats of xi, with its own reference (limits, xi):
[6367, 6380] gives 1.5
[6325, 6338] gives 5.8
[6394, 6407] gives 2.9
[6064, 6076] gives 0.0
